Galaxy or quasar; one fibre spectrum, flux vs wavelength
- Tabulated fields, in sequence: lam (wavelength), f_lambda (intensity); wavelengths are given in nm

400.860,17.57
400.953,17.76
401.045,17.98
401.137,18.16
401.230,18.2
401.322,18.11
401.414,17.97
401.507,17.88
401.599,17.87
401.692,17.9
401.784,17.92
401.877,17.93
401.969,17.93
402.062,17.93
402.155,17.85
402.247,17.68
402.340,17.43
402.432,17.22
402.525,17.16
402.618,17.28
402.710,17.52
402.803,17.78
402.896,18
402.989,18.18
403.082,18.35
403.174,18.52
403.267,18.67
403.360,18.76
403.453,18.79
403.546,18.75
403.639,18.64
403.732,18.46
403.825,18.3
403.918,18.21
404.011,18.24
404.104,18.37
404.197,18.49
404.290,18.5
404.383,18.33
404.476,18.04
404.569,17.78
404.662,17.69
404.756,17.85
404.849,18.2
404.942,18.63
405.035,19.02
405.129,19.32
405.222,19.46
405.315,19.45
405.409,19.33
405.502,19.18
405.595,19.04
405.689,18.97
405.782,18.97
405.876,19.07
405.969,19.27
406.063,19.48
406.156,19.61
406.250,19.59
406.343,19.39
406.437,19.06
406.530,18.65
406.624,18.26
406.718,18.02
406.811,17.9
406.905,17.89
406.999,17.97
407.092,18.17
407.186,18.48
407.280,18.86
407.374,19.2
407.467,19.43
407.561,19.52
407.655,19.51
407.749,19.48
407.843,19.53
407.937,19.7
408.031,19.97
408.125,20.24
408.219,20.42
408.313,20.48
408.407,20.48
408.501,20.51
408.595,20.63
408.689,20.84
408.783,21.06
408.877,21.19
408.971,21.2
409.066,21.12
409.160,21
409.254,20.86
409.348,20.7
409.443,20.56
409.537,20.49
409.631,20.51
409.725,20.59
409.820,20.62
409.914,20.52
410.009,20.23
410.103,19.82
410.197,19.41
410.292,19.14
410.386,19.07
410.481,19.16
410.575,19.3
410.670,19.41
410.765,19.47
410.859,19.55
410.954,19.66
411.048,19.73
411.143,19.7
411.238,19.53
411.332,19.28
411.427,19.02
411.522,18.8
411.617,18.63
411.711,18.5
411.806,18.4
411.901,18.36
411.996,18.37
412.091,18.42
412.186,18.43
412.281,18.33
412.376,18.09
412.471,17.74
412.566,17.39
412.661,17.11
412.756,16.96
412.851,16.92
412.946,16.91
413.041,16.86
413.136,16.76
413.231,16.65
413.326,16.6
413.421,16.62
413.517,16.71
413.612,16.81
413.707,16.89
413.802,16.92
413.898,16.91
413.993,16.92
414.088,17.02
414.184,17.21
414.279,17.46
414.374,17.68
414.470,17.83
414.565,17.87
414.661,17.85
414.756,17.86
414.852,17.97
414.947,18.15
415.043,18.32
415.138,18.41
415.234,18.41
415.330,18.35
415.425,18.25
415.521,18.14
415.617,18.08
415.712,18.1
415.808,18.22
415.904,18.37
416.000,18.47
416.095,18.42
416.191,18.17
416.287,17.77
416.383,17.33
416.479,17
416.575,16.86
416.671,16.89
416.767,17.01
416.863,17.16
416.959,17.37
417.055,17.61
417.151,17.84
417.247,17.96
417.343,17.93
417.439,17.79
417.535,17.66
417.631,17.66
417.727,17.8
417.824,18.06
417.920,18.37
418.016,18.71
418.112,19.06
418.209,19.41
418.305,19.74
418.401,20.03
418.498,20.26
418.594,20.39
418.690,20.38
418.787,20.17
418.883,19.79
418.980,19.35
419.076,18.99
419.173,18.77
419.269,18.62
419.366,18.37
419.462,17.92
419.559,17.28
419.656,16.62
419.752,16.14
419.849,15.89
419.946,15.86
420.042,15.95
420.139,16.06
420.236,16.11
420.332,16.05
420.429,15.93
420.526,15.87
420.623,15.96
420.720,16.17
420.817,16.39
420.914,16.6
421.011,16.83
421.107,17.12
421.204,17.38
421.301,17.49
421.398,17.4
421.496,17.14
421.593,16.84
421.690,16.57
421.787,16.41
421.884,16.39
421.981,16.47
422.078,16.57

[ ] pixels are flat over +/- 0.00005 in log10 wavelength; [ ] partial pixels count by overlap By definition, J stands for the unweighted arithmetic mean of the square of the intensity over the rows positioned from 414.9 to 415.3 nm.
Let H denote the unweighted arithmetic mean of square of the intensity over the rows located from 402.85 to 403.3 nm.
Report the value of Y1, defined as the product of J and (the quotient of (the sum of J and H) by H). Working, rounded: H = 337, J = 336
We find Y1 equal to 671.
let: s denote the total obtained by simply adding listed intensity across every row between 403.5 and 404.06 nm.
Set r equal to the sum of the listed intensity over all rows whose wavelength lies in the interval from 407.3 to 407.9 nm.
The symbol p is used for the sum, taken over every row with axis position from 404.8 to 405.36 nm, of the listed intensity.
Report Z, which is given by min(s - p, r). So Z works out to -3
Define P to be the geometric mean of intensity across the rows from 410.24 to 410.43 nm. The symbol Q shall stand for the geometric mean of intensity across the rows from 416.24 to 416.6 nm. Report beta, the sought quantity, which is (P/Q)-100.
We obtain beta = -98.9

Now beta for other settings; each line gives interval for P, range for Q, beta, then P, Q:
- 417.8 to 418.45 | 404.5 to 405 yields -98.9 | 19.0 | 18.0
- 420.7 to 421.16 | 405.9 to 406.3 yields -99.1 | 16.6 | 19.5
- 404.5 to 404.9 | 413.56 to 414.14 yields -98.9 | 17.9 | 16.9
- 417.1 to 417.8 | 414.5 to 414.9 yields -99.0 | 17.8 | 17.9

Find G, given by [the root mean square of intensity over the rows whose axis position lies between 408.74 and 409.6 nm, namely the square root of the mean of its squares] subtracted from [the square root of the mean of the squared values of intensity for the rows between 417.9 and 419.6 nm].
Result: -1.7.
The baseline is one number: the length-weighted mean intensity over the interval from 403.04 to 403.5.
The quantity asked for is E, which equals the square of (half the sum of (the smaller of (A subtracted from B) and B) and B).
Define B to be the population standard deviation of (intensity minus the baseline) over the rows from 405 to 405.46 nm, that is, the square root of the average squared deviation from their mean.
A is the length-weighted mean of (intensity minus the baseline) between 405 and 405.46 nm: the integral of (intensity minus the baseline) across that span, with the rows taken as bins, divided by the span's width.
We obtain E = 0.03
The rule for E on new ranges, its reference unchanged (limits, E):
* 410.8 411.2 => 0.19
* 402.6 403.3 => 0.21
